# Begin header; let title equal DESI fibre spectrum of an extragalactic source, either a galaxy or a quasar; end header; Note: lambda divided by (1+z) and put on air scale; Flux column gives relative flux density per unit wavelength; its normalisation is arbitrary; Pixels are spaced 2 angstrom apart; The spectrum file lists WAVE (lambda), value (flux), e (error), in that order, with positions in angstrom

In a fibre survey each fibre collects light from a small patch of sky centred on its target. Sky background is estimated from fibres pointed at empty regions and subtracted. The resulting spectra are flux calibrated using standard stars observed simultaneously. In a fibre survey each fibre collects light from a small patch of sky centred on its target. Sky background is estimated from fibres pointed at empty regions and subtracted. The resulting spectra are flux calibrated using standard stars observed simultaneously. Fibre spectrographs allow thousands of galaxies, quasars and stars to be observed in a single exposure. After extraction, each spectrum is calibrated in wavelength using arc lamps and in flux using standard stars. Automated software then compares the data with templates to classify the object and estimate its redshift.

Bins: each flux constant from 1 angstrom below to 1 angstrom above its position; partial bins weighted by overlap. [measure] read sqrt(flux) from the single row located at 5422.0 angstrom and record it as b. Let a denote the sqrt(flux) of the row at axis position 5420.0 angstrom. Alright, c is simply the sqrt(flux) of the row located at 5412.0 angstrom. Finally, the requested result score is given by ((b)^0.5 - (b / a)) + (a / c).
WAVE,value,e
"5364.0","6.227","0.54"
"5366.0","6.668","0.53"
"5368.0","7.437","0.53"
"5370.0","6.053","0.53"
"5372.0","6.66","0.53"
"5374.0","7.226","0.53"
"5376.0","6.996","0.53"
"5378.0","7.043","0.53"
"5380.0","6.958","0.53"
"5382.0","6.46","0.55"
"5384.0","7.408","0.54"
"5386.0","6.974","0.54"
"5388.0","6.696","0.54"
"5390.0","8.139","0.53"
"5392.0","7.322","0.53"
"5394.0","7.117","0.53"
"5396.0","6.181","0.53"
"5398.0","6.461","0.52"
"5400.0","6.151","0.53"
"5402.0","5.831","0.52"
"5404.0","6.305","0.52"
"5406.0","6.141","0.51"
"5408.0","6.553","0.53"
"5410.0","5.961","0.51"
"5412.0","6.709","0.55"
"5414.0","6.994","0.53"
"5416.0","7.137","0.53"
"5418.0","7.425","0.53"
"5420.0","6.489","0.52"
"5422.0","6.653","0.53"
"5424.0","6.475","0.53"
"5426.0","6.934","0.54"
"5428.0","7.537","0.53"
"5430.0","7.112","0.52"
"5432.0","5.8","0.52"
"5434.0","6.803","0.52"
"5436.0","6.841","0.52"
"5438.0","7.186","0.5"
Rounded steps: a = 2.55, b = 2.58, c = 2.59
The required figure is 1.58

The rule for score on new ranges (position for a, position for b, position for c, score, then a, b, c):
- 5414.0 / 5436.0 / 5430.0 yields 1.62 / 2.64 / 2.62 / 2.67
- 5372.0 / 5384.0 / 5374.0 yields 1.56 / 2.58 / 2.72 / 2.69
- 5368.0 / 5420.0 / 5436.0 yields 1.70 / 2.73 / 2.55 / 2.62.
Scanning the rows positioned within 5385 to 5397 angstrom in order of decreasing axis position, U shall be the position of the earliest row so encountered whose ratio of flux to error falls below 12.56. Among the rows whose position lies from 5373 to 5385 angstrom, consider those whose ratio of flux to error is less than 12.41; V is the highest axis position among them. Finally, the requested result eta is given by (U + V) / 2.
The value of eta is 5389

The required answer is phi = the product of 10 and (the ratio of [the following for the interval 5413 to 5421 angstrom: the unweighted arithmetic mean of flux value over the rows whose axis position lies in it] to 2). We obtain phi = 35.1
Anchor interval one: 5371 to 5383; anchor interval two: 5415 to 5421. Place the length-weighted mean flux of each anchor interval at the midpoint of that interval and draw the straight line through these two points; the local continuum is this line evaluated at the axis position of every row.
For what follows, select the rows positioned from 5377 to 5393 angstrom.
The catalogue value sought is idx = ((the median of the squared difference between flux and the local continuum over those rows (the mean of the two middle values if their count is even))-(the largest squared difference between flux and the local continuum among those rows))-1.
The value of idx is -2.4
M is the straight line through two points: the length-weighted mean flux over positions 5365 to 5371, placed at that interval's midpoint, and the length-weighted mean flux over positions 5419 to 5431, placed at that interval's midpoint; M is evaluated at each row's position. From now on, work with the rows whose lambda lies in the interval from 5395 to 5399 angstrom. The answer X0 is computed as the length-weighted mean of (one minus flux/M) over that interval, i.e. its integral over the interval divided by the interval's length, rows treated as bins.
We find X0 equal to 0.07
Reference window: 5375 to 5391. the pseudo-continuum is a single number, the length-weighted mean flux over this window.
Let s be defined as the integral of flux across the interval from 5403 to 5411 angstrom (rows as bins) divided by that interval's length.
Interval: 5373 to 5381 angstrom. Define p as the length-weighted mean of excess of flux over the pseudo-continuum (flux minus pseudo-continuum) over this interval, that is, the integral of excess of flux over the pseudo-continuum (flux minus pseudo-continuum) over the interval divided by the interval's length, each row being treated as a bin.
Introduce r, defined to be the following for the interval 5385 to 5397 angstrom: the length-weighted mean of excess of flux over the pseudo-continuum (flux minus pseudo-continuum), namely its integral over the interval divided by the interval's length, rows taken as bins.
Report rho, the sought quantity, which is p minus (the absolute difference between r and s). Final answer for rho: -6.28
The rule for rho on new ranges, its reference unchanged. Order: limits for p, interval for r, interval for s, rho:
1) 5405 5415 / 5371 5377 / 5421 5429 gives -7.64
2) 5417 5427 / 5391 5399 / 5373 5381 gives -7.66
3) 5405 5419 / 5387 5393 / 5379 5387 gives -7.03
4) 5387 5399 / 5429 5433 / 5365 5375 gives -7.54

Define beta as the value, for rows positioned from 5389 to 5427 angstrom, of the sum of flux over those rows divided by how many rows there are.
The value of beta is 6.7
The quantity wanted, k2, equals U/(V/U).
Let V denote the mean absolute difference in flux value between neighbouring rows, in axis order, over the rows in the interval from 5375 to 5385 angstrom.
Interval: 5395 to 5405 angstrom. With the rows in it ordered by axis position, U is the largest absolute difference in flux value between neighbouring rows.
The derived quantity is 0.6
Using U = 0.5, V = 0.39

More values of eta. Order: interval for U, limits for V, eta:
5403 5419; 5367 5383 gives 5397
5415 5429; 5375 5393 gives 5406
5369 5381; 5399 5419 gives 5391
